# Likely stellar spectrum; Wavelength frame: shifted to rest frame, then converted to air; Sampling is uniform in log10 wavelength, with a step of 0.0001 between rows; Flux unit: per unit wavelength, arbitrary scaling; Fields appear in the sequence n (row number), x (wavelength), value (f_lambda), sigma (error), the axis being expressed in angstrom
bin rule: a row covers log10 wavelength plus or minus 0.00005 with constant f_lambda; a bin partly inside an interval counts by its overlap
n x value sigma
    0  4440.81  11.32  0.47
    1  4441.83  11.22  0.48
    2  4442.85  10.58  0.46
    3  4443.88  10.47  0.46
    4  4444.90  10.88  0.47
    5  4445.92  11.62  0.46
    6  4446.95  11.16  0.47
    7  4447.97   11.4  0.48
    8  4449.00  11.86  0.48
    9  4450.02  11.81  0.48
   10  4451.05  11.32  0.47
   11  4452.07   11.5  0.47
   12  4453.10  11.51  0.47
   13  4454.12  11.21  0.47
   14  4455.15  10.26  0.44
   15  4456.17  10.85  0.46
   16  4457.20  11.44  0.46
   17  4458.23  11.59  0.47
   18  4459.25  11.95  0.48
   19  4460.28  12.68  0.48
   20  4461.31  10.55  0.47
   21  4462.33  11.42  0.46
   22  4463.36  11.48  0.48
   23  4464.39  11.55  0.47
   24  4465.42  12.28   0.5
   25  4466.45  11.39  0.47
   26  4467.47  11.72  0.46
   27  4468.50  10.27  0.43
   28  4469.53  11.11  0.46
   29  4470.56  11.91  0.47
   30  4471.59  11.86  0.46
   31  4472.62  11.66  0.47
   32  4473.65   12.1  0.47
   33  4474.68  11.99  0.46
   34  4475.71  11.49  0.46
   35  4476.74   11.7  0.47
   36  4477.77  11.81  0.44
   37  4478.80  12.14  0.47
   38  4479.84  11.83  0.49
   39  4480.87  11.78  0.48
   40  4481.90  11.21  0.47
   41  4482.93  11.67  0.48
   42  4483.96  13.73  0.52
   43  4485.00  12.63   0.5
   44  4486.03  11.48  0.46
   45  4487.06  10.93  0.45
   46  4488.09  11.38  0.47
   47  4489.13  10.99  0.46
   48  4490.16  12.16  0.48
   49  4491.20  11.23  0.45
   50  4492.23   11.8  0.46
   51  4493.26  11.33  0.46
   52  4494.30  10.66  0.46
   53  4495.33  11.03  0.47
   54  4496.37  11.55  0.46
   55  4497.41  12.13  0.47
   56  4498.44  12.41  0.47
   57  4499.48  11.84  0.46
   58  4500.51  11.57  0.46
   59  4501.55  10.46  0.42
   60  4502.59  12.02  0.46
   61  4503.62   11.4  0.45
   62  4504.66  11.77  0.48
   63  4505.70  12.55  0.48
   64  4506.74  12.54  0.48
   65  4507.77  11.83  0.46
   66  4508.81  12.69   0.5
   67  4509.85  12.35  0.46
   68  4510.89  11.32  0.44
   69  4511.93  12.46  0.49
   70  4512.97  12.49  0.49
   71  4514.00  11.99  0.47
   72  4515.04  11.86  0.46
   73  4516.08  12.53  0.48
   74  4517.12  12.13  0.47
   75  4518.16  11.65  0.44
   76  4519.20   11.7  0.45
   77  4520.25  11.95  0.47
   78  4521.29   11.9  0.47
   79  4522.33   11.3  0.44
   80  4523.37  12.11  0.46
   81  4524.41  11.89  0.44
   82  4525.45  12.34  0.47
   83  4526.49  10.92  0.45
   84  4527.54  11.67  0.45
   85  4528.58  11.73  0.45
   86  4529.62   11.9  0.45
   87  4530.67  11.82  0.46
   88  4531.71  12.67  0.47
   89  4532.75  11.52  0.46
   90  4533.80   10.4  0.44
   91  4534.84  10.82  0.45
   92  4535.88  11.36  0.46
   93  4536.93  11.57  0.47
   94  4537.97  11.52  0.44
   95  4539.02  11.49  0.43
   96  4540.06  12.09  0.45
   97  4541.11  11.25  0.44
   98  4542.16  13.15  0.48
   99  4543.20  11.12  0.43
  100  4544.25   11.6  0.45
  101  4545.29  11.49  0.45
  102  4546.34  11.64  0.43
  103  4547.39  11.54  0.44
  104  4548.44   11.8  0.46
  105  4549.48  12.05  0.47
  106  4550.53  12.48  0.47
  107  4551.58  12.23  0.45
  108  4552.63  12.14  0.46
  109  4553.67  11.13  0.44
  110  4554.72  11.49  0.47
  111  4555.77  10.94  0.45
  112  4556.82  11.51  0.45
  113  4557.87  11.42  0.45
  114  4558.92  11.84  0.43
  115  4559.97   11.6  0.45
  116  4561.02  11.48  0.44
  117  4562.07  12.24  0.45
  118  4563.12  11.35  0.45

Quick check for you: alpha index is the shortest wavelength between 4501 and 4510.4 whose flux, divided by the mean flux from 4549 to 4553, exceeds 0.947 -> 4502.59 angstrom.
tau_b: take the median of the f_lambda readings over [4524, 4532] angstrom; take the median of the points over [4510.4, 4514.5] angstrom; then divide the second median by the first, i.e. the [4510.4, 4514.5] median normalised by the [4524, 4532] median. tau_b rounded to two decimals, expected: 1.03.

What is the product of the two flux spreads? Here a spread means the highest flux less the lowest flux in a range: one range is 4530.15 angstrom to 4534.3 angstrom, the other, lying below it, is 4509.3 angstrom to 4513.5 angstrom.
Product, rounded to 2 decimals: 2.66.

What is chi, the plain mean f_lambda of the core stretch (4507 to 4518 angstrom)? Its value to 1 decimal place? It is 12.2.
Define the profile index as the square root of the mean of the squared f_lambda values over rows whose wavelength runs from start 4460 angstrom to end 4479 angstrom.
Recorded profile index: 11.7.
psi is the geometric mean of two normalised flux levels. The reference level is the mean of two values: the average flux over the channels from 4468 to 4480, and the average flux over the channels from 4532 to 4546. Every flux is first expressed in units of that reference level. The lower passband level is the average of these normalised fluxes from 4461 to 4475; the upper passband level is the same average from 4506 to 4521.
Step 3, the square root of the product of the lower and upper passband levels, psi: 1.02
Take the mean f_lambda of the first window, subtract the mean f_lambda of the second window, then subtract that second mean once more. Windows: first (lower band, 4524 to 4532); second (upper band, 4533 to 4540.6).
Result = -10.8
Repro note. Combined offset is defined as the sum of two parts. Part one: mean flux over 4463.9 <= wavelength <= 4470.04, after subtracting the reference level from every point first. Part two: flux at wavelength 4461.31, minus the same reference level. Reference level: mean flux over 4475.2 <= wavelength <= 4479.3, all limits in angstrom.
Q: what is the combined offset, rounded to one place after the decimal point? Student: -1.6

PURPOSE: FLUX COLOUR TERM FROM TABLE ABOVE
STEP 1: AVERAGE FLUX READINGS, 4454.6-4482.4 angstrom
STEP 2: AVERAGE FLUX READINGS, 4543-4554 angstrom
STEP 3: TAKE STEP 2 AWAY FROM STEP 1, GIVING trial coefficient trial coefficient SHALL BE -0.2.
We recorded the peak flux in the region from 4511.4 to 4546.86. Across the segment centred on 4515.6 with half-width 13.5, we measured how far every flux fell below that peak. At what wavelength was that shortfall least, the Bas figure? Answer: 4508.81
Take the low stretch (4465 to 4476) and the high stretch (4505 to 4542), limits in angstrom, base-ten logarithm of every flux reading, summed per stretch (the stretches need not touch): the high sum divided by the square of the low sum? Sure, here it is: 0.27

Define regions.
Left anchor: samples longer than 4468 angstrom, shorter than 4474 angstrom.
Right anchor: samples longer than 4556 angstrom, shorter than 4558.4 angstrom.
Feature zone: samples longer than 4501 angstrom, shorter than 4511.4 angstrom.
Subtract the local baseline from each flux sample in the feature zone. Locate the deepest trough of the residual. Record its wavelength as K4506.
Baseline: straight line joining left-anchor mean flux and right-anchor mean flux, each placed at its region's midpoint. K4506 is 4501.55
